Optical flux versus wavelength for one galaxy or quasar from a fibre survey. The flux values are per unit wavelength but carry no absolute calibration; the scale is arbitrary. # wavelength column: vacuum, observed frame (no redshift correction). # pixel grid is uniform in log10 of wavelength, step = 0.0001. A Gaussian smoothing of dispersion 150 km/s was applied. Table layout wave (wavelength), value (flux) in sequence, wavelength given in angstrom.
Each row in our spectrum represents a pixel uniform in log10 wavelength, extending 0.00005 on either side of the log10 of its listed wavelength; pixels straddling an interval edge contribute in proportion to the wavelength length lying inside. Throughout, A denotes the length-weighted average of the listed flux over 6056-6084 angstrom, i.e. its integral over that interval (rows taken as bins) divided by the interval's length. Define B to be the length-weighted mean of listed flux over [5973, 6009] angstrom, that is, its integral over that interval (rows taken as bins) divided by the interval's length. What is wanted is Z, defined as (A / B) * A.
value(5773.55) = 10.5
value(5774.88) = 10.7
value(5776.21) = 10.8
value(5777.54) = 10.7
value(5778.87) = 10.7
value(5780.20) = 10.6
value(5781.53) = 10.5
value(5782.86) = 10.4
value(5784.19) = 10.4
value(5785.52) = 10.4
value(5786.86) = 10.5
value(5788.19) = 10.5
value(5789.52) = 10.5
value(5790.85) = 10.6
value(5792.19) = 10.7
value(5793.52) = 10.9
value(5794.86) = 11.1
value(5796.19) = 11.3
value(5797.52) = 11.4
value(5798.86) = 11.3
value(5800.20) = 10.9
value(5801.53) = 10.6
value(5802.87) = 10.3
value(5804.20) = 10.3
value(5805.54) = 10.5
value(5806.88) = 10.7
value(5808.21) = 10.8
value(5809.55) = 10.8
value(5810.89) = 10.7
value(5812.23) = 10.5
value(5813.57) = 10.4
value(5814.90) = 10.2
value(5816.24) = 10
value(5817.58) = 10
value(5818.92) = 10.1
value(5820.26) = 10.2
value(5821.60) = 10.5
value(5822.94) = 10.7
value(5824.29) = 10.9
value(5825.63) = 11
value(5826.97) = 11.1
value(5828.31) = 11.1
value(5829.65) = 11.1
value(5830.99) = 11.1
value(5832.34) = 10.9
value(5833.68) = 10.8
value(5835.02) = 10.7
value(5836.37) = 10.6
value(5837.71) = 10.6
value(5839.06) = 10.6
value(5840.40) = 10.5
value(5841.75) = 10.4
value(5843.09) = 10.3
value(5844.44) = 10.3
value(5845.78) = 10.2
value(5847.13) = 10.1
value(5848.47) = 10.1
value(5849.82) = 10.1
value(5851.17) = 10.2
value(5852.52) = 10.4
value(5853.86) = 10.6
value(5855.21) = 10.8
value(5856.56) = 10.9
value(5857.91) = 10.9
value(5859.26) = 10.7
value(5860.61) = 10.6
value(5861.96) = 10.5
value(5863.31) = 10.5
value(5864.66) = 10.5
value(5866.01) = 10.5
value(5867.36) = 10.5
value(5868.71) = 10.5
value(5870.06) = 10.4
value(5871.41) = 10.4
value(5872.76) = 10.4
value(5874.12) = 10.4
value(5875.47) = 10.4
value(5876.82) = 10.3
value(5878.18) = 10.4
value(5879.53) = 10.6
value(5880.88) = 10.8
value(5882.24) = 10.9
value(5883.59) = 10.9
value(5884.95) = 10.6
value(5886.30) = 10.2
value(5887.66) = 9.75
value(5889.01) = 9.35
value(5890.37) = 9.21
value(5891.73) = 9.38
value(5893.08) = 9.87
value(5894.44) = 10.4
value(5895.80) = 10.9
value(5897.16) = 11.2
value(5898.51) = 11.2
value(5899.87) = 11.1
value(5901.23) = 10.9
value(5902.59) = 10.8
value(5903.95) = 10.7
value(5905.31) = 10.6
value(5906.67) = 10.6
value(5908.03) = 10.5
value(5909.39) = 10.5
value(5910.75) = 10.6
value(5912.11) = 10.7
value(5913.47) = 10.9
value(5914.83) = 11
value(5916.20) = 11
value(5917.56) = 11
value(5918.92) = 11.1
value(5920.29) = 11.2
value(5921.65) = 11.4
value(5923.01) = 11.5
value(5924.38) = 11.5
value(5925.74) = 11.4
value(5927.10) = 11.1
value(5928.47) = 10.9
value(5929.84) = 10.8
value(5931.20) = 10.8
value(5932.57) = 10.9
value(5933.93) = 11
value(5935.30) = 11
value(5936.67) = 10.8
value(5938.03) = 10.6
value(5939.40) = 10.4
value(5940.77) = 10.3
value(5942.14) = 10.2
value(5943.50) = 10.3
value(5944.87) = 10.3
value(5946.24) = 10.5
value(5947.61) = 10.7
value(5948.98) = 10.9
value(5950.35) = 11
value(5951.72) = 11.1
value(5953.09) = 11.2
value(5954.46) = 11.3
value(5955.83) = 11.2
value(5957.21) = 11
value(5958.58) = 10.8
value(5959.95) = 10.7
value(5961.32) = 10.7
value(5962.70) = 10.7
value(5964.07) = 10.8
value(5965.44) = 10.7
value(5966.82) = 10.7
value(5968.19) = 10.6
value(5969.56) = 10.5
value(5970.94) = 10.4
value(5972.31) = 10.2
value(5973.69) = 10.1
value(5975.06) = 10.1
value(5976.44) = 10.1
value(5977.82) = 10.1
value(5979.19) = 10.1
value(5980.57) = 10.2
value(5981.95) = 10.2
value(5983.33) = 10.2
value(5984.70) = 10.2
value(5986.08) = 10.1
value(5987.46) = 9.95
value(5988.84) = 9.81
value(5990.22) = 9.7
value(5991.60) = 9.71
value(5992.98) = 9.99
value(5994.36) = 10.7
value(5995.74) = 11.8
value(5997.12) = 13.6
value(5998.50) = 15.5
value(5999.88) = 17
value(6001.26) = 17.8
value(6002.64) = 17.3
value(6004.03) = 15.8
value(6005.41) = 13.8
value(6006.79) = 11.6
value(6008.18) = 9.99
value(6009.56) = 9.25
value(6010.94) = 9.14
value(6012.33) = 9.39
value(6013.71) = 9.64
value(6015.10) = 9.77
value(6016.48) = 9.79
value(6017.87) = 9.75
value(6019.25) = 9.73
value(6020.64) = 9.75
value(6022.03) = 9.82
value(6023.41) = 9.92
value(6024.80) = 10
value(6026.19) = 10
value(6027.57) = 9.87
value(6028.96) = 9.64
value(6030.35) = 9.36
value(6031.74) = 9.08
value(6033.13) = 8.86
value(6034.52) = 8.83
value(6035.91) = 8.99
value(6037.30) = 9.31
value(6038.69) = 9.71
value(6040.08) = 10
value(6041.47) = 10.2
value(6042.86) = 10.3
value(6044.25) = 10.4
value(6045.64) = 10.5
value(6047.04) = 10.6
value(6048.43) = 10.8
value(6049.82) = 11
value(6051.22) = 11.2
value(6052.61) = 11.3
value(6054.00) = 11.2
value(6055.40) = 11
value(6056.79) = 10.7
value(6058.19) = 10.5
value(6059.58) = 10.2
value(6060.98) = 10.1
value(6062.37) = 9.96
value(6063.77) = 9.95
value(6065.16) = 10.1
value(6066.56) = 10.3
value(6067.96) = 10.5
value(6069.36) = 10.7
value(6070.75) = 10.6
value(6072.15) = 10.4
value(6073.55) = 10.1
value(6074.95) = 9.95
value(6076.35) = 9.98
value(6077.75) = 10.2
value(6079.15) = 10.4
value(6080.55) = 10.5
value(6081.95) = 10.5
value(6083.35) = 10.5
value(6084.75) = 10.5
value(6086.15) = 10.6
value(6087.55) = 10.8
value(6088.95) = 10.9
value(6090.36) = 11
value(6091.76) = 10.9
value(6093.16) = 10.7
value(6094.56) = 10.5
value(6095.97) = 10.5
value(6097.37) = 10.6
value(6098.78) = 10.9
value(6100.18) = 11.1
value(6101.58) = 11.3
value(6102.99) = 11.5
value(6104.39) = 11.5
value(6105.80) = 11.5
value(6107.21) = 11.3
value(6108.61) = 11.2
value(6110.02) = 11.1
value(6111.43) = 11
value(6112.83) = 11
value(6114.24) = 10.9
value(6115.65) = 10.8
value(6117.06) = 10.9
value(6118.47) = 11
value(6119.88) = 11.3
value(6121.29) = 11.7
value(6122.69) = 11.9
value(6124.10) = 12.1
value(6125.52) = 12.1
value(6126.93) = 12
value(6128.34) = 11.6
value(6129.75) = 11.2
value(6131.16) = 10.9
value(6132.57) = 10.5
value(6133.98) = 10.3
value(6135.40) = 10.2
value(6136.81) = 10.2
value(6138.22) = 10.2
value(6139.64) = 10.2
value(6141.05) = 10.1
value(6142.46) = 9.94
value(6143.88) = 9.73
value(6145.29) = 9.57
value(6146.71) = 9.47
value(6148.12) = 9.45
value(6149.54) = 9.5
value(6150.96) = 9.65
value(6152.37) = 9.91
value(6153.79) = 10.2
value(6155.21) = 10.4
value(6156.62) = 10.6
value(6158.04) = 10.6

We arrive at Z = 9.1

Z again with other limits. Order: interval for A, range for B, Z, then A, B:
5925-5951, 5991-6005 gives 8.3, 10.7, 13.9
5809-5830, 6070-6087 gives 10.8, 10.6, 10.4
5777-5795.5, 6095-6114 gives 10.1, 10.6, 11.1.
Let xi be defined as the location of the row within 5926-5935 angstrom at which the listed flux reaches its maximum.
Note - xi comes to 5927.10 angstrom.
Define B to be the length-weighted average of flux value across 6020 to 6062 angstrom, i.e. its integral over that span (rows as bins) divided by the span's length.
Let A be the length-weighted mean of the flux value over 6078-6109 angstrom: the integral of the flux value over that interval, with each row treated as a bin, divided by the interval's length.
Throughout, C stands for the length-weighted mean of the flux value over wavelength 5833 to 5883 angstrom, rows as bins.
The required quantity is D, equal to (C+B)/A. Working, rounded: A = 10.9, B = 10.1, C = 10.5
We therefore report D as 1.897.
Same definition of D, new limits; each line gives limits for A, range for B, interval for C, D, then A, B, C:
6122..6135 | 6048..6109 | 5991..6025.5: 1.963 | 11.4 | 10.7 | 11.6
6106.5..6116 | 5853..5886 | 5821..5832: 1.947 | 11.1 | 10.6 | 10.9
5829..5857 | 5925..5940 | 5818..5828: 2.044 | 10.5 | 10.9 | 10.6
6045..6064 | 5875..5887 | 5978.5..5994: 1.933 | 10.7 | 10.6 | 10.0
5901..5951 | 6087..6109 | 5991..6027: 2.086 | 10.8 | 11.0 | 11.6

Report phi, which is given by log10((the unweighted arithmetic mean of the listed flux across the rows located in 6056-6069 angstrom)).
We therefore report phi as 1.01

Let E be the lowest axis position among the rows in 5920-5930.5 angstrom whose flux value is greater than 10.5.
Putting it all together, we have 5920.29 angstrom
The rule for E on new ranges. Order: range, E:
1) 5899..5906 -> 5899.87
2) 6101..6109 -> 6101.58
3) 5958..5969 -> 5958.58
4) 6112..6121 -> 6112.83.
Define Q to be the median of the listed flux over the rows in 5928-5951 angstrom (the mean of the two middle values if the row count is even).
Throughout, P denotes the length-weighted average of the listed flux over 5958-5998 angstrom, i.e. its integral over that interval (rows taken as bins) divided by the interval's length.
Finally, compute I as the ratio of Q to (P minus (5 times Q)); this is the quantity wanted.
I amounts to -0.248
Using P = 10.5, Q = 10.8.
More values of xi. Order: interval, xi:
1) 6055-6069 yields 6055.40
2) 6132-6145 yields 6132.57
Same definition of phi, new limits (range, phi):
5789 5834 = 1.03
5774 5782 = 1.03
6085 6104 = 1.04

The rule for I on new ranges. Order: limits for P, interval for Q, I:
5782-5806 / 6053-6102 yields -0.251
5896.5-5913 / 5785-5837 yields -0.251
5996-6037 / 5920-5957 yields -0.251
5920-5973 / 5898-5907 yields -0.250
